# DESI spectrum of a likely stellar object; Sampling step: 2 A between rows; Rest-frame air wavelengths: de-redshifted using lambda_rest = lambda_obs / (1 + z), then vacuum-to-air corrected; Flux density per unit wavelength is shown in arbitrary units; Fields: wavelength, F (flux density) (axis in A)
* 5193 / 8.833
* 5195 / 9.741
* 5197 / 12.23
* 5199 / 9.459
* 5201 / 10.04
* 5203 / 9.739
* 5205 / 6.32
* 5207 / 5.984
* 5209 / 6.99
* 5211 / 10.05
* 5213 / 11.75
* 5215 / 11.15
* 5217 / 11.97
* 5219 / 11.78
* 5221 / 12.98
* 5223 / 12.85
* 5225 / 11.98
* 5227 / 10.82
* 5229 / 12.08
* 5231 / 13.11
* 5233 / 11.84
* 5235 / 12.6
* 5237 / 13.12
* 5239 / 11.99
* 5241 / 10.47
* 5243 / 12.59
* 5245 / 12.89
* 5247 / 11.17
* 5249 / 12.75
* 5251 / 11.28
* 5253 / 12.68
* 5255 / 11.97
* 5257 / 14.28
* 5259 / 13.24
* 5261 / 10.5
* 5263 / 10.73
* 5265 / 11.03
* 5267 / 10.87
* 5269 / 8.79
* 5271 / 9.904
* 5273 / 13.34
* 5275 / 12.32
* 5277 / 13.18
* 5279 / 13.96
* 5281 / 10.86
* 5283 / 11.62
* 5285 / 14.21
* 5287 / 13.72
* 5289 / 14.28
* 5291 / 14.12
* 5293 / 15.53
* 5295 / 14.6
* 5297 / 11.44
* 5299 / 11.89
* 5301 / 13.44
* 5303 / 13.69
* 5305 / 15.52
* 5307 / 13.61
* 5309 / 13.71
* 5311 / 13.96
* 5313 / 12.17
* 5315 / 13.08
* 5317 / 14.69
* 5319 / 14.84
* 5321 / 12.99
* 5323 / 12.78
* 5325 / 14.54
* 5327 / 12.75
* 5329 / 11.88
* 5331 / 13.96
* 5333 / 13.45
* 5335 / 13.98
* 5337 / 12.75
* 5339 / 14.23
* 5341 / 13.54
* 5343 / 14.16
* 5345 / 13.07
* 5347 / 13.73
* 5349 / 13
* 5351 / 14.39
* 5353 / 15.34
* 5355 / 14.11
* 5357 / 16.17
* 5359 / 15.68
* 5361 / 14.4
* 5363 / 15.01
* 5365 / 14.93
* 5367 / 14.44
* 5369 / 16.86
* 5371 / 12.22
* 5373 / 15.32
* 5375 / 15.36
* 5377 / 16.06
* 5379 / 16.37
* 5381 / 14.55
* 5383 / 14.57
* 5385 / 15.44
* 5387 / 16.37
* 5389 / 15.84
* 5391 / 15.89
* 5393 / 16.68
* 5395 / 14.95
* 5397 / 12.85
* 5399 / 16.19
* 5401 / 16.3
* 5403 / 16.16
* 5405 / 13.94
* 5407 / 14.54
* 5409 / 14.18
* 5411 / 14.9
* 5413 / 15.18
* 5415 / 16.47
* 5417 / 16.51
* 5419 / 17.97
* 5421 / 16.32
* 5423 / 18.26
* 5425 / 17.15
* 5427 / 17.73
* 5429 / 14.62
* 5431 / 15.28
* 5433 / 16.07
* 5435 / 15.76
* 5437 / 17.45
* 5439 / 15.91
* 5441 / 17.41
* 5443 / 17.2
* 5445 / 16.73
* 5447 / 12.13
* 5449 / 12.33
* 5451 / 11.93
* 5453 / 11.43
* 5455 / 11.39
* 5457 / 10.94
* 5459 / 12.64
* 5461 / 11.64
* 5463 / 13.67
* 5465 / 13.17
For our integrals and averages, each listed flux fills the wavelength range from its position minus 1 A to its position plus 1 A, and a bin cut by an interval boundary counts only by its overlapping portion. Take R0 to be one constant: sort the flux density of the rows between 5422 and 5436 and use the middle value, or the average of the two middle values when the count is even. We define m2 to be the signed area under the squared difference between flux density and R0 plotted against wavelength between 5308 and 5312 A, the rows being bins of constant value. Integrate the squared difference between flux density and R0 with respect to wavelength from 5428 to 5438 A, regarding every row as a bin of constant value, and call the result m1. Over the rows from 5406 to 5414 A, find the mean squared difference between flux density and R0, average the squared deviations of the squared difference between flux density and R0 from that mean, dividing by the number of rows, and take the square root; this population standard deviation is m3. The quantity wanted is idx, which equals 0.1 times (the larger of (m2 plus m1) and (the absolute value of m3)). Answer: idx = 2.9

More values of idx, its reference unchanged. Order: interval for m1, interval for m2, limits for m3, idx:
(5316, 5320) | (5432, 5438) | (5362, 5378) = 1.1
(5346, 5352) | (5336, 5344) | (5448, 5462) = 8.4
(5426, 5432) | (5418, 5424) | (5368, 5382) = 2.8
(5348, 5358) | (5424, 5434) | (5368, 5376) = 4.7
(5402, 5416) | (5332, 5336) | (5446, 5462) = 4.8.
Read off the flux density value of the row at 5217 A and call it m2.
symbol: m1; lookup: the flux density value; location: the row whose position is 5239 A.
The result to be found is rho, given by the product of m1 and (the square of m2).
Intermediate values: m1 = 11.99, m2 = 11.97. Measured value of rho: 1718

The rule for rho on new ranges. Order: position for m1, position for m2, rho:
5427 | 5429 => 3790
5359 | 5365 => 3495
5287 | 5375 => 3237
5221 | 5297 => 1699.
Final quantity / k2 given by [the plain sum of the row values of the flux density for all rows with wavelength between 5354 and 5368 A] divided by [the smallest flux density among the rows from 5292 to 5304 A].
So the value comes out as 9.2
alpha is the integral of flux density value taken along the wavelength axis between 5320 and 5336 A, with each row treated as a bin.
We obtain 213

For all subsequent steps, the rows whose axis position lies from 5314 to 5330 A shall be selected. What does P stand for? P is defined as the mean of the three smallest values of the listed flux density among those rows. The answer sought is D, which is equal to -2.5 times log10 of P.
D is -2.74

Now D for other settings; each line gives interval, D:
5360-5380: -2.84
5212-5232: -2.63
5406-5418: -2.91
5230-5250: -2.62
